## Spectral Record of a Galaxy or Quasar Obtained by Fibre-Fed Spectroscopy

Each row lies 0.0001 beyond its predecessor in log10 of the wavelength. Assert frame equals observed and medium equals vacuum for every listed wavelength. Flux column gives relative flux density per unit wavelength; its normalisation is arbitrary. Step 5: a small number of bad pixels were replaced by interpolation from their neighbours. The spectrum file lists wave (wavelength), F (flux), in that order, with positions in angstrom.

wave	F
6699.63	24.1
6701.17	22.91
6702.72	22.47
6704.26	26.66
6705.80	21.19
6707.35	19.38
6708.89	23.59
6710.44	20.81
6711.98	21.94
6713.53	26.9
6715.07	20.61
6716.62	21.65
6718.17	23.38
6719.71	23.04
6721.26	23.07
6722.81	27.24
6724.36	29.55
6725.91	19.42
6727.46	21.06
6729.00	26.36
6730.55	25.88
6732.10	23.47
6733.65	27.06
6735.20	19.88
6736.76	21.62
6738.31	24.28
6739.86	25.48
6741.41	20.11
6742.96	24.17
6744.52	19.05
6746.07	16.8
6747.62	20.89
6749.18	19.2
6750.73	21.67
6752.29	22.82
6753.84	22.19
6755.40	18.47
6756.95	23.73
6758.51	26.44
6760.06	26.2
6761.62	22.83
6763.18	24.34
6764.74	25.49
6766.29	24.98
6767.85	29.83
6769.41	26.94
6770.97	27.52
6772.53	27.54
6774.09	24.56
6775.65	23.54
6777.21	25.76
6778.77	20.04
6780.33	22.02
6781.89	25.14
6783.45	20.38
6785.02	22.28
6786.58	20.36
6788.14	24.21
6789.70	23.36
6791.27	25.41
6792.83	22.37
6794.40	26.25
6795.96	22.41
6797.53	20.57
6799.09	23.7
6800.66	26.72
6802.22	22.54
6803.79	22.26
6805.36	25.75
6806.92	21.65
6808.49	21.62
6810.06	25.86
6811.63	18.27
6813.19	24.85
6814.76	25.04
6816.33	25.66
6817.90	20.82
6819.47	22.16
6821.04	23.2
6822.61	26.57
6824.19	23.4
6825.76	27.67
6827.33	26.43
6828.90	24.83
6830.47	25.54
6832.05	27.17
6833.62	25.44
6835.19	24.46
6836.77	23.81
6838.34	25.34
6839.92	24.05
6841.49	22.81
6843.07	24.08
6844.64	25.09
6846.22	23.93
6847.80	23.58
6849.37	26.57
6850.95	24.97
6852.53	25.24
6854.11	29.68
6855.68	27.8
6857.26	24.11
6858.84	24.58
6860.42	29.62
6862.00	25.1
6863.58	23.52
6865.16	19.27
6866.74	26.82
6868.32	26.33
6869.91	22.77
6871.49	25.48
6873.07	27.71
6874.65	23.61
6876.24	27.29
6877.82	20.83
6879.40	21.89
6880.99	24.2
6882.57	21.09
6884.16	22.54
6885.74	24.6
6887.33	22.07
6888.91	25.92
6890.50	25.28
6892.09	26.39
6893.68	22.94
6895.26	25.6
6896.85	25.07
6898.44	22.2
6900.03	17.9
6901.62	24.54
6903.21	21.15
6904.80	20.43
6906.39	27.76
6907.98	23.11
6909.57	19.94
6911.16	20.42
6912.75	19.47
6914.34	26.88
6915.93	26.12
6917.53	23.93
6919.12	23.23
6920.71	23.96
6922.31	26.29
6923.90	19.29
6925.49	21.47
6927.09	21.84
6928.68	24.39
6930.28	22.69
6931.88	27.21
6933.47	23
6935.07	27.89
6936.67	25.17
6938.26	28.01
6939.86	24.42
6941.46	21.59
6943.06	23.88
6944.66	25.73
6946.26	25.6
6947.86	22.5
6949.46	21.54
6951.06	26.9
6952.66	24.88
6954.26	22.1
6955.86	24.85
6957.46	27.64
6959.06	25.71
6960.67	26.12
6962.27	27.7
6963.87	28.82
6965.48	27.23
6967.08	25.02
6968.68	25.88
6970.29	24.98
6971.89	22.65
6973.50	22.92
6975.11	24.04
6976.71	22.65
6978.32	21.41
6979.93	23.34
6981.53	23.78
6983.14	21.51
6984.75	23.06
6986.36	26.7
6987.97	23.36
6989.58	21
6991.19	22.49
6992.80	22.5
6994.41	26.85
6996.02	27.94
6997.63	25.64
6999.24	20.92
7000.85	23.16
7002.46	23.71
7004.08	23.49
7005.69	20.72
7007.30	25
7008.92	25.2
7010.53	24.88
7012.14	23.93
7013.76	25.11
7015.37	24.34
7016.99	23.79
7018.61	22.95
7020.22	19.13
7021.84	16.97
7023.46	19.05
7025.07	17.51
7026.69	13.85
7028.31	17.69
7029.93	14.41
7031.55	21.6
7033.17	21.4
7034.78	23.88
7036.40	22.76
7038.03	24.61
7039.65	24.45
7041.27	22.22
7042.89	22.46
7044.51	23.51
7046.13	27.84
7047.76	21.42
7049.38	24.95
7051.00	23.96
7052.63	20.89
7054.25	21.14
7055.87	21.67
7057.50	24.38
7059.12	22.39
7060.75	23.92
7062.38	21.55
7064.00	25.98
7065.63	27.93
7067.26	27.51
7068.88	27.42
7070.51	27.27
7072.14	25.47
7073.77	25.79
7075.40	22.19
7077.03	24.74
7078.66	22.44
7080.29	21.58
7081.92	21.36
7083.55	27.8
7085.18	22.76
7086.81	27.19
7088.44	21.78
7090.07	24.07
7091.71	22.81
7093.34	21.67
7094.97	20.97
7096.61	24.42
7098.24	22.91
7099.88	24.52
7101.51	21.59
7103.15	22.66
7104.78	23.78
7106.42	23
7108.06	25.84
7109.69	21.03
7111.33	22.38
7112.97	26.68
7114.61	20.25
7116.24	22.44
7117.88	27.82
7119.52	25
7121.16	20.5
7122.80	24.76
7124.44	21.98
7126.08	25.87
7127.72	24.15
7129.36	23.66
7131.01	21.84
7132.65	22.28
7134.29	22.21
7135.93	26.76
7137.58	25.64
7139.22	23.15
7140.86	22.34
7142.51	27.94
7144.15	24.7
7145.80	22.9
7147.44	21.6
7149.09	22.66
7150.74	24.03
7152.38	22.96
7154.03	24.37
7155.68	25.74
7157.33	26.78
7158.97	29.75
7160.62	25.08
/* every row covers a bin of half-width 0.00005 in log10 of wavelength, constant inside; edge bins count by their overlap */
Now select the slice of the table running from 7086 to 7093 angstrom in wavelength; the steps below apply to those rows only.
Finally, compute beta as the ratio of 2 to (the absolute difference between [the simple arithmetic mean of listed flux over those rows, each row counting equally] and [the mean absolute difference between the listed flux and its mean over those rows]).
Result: 0.090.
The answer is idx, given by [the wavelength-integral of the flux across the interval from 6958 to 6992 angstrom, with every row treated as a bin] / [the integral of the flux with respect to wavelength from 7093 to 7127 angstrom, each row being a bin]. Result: 1.04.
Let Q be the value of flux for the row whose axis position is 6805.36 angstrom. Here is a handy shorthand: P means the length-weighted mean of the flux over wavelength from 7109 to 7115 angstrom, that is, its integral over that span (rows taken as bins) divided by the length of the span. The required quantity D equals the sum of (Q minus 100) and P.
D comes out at -51.5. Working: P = 22.8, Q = 25.75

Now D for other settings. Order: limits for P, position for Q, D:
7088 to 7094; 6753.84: -55.2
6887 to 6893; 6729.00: -48.6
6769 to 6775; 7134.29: -51.2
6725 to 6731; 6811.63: -58.5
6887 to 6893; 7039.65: -50.5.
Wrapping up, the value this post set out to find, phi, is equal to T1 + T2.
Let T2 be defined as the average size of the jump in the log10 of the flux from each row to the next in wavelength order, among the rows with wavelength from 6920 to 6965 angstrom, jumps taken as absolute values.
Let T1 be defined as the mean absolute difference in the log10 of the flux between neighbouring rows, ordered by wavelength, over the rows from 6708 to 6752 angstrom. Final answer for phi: 0.108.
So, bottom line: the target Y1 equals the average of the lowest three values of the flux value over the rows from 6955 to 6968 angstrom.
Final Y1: 25.2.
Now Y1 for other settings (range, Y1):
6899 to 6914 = 19.1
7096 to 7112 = 21.7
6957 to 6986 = 21.9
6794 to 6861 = 19.9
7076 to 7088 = 21.8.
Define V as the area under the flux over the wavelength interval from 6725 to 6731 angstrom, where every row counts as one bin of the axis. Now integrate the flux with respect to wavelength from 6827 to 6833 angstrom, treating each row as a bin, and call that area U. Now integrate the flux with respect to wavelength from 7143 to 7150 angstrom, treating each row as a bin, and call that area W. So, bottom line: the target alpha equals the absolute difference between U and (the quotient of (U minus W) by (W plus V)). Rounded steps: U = 156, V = 139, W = 162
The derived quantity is 156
